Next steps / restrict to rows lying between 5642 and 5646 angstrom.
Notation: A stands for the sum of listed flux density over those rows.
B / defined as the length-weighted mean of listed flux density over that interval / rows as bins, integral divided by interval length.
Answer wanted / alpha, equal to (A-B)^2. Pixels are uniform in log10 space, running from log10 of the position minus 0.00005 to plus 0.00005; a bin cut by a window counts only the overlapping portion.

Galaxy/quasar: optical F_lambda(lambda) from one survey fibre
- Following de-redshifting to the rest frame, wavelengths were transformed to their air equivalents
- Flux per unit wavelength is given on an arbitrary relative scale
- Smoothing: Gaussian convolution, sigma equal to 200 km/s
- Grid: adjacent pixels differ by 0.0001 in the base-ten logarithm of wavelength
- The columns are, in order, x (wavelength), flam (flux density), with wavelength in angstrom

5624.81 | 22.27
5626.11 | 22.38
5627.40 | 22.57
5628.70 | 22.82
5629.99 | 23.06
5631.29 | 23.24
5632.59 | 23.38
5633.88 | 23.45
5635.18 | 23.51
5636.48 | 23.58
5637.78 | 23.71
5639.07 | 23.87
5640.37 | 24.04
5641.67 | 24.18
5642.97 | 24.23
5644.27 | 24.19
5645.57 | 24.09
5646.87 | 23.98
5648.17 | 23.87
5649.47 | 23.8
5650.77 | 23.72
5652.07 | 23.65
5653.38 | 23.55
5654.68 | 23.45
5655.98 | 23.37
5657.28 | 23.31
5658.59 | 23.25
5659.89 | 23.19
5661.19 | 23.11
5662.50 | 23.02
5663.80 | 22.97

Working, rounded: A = 73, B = 24.2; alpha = 2337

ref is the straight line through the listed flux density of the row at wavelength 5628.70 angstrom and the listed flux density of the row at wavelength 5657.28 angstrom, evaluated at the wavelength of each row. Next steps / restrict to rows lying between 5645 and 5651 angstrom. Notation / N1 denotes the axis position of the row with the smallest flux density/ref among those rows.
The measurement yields 5650.77 angstrom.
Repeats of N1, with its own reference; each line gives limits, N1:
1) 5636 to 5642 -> 5636.48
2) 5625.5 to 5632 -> 5626.11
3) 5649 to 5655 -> 5654.68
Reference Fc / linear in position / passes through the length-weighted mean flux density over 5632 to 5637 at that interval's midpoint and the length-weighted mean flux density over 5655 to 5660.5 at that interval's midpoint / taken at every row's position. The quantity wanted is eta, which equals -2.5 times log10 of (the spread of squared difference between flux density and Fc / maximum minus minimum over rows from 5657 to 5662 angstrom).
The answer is 4.1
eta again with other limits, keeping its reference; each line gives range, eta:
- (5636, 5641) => 1.1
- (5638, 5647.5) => 0.8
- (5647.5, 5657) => 1.5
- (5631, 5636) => 2.8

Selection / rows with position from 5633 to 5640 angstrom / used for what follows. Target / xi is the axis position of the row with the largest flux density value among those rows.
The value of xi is 5639.07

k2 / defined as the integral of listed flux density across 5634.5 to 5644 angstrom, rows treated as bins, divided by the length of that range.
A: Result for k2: 23.9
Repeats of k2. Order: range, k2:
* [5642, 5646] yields 24.2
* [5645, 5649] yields 24.0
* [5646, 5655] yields 23.7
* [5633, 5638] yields 23.5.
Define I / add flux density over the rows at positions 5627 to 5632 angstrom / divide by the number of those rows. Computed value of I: 22.92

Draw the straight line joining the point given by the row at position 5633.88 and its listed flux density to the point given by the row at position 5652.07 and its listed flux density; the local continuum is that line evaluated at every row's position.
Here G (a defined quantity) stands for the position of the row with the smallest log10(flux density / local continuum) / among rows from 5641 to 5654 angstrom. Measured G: 5653.38 angstrom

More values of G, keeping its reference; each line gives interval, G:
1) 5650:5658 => 5657.28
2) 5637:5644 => 5637.78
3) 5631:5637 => 5631.29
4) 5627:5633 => 5627.40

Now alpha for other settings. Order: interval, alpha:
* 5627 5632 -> 4729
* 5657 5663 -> 8600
